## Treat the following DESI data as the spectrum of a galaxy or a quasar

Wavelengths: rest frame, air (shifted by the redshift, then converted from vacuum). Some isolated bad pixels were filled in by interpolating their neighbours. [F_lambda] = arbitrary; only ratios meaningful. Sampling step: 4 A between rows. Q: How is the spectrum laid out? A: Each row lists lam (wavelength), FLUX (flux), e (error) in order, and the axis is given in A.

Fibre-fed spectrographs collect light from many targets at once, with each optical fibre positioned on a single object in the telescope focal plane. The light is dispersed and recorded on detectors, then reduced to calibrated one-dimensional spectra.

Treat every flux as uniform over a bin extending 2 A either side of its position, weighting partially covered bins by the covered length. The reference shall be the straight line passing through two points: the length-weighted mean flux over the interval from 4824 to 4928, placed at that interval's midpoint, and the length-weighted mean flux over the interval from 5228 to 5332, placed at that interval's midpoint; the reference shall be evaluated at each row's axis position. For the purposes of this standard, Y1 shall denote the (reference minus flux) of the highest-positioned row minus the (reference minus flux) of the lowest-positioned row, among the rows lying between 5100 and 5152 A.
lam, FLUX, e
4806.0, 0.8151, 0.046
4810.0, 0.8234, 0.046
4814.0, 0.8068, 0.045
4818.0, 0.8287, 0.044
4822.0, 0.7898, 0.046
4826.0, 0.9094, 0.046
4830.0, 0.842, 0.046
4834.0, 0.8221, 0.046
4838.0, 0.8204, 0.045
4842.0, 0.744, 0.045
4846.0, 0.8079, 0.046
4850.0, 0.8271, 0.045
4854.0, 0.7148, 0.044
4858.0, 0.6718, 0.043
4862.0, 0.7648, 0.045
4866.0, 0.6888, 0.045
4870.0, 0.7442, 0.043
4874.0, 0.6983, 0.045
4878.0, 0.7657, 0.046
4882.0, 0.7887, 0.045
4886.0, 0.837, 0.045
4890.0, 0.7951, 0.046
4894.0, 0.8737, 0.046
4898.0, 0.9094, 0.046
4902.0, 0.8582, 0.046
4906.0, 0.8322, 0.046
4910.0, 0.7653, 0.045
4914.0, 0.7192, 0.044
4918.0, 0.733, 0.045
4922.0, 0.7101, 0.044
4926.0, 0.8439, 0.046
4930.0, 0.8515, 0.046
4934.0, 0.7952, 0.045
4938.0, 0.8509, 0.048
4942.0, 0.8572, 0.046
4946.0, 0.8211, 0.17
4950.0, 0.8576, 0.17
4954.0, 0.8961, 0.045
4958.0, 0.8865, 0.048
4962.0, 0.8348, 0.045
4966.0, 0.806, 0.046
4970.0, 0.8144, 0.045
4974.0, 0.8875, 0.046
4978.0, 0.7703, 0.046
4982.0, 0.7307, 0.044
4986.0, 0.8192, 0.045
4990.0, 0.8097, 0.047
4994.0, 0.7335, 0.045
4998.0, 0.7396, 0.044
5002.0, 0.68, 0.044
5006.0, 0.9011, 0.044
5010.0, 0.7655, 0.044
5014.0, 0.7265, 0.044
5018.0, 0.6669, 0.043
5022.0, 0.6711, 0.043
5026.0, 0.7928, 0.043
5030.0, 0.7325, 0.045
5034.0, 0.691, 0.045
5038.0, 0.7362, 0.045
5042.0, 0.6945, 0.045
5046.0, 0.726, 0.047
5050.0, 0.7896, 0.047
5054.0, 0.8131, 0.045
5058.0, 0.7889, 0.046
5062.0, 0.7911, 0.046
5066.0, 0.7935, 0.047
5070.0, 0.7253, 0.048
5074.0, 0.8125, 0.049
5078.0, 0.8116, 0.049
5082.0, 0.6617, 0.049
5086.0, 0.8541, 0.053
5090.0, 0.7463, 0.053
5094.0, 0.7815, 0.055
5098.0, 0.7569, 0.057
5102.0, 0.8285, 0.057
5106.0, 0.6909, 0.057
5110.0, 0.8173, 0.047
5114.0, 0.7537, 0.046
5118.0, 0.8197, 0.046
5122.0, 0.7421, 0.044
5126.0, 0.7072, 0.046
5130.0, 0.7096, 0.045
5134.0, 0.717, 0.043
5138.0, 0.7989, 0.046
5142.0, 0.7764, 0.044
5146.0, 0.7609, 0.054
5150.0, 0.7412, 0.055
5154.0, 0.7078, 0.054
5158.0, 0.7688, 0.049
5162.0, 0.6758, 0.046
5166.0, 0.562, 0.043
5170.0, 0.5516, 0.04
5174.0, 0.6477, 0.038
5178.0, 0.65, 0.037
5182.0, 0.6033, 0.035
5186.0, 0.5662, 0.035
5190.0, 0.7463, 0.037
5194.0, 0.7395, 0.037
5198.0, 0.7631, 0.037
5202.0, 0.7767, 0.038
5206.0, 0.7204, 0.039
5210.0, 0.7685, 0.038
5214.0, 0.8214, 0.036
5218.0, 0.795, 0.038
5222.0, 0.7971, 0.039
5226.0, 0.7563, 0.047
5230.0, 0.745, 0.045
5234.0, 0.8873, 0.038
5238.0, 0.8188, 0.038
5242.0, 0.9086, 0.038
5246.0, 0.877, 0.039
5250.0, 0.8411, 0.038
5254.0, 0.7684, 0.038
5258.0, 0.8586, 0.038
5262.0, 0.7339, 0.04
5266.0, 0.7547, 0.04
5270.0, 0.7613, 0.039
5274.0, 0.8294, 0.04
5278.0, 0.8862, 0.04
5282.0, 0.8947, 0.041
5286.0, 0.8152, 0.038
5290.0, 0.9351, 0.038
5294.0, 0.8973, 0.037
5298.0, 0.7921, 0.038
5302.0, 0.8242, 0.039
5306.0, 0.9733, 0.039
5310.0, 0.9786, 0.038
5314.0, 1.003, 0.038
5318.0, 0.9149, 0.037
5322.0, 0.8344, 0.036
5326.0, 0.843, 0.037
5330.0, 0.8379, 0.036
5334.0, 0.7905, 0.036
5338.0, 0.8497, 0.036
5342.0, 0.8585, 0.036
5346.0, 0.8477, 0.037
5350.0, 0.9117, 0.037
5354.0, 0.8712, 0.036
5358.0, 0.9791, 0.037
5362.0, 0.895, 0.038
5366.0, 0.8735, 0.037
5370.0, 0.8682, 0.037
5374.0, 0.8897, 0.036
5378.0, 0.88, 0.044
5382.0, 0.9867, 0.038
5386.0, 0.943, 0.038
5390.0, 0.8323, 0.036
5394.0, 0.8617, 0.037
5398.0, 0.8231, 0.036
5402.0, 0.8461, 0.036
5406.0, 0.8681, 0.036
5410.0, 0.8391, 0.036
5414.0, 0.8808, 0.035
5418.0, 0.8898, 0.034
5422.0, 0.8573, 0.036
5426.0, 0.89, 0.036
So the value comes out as 0.10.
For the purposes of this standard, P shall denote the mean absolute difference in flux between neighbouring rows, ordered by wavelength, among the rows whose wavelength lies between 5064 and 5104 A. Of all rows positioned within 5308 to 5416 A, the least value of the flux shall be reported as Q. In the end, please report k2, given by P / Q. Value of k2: 0.104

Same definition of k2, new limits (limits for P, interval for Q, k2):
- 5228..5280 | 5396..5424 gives 0.082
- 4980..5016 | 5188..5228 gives 0.110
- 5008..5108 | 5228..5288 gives 0.082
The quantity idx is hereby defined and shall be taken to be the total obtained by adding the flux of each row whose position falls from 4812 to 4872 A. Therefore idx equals 11.8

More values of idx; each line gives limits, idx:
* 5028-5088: 11.4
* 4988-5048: 11.1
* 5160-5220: 10.4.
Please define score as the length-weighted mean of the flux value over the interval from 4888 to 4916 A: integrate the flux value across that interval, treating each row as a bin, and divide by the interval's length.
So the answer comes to 0.82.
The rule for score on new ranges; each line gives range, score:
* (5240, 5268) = 0.82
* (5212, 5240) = 0.80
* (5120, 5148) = 0.74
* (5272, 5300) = 0.86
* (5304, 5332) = 0.91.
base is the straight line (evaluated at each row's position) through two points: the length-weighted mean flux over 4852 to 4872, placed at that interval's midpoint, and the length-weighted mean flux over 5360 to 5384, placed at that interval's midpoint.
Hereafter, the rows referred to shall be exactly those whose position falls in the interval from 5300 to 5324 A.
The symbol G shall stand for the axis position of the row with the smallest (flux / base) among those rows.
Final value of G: 5302.0 A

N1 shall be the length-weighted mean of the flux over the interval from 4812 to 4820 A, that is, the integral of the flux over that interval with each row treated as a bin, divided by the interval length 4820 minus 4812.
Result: 0.82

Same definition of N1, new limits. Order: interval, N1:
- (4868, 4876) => 0.72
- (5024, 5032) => 0.76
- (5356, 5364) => 0.94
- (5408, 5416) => 0.86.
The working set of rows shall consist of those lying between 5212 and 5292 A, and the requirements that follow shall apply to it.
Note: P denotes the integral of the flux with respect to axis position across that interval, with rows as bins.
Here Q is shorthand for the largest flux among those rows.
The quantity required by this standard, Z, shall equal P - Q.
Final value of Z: 65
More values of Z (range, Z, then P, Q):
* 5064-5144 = 60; 61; 0.8541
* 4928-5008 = 64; 65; 0.9011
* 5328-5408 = 69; 70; 0.9867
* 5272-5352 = 69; 70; 1.003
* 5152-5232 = 56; 57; 0.8214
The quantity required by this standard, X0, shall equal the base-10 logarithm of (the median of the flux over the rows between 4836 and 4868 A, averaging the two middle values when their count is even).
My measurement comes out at -0.122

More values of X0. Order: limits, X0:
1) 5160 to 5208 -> -0.179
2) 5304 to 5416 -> -0.061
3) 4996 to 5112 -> -0.121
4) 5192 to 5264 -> -0.105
